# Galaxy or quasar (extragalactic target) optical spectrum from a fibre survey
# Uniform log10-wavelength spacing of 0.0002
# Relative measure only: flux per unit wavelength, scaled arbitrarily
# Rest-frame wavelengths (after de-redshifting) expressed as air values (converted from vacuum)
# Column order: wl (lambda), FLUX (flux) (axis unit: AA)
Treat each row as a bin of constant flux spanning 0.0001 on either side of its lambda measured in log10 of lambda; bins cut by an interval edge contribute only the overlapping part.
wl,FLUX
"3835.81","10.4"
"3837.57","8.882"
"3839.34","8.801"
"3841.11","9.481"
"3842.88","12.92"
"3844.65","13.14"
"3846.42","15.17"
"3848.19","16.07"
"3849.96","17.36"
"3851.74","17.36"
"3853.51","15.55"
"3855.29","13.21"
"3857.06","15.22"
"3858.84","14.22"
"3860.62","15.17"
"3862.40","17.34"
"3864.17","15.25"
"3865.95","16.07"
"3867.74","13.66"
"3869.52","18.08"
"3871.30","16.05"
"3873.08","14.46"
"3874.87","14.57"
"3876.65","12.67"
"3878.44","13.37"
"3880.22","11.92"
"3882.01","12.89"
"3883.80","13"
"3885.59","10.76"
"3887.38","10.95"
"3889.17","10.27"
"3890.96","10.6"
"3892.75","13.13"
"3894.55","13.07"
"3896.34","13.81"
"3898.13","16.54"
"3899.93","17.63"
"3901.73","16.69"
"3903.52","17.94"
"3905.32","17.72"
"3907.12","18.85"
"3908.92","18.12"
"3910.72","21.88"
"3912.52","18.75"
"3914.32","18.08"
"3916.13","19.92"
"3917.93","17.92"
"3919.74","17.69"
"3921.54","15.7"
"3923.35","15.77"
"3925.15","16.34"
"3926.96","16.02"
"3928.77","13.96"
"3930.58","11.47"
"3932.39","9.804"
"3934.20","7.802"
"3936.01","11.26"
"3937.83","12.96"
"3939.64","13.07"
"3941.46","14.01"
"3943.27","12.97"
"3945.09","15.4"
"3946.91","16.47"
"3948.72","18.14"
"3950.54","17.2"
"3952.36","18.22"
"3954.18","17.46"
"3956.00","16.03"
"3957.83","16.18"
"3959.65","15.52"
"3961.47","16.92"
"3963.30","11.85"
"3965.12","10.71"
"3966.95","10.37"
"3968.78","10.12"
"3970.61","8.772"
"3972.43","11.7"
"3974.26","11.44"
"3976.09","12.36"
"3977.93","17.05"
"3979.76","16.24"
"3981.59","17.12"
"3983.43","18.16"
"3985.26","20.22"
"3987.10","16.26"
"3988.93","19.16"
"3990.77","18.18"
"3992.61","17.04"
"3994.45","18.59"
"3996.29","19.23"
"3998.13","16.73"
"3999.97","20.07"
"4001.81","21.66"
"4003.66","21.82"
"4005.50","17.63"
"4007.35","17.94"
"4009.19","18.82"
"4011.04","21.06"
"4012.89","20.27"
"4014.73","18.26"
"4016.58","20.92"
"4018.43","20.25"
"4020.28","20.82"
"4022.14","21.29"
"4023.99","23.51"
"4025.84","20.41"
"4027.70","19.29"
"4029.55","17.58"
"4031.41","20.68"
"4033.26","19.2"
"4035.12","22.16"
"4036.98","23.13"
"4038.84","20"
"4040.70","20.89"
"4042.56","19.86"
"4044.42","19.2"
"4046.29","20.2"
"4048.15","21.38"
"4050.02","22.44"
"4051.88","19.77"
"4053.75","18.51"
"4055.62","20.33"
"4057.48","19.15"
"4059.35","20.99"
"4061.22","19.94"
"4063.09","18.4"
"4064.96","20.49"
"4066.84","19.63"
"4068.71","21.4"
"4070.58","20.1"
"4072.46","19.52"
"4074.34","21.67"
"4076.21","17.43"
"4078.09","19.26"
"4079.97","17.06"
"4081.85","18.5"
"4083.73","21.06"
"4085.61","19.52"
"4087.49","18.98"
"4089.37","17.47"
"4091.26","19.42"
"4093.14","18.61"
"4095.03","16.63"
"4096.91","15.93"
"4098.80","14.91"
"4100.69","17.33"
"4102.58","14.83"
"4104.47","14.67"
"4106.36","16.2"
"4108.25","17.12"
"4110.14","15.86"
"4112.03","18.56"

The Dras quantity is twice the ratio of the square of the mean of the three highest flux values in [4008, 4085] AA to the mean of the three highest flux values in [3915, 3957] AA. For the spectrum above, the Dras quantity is 57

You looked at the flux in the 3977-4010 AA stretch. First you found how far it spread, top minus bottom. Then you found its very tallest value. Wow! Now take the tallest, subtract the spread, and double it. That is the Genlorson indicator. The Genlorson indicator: 32.5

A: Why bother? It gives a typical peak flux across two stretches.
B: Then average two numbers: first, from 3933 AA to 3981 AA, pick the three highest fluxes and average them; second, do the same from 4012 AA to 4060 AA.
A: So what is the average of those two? 20.5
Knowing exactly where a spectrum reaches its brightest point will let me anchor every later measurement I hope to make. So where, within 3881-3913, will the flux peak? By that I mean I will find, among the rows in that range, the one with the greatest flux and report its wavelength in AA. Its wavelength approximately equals 3910.72 AA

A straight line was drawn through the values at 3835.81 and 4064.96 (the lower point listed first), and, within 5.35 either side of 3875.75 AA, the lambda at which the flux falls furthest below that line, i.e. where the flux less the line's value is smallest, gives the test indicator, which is 3880.22 AA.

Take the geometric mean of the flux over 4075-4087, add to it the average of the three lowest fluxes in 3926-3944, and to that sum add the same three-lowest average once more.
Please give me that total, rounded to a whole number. 38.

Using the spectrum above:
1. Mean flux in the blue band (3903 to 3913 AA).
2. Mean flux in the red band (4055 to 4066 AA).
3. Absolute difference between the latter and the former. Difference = 1.0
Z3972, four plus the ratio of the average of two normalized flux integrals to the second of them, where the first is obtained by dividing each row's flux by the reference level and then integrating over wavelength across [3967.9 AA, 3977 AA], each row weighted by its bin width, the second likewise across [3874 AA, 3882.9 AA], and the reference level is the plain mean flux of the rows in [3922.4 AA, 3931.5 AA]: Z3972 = 4.93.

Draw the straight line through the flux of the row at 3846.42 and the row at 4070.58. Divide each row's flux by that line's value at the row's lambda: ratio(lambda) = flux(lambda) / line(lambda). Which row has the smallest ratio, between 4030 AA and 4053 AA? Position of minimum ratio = 4044.42 AA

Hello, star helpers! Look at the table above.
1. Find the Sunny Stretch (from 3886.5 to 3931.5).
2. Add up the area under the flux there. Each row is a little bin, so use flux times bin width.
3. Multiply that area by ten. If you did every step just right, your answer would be 7181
